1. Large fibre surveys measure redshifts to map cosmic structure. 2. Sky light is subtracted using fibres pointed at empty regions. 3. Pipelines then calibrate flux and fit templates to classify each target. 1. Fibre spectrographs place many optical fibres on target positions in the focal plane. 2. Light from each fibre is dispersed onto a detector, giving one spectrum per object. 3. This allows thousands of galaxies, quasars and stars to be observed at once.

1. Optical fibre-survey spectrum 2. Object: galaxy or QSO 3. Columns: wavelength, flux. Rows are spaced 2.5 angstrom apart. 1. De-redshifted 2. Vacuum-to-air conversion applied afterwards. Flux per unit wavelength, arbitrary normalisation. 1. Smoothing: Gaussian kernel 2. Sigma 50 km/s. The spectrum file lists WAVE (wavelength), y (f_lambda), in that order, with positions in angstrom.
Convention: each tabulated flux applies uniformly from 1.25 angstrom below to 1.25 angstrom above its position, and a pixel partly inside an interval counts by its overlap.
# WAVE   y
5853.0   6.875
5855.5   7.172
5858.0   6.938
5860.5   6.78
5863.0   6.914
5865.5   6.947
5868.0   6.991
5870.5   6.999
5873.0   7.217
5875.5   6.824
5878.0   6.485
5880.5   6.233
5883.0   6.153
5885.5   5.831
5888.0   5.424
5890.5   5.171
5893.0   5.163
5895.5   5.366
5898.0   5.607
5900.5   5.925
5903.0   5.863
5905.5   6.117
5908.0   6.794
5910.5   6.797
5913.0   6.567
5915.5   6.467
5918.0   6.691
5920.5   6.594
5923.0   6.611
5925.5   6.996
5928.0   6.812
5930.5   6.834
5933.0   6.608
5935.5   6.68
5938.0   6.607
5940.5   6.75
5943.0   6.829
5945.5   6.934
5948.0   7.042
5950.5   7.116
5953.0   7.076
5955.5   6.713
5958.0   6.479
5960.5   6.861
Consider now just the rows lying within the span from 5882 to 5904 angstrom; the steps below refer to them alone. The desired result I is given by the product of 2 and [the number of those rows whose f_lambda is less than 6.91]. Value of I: 18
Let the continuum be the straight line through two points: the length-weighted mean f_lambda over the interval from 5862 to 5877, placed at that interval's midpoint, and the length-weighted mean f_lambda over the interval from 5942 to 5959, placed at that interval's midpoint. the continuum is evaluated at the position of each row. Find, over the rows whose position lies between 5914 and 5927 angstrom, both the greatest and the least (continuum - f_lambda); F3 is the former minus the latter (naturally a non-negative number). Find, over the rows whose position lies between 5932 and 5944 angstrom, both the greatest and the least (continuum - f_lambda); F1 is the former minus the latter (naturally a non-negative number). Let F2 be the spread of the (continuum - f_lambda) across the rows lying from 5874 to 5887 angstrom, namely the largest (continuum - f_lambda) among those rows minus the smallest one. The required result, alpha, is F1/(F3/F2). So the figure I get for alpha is 0.42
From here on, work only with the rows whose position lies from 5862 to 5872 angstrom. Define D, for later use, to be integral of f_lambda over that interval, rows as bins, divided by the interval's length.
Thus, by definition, 7.0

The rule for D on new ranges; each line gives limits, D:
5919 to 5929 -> 6.8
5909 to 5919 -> 6.6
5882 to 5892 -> 5.6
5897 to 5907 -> 5.9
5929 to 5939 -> 6.7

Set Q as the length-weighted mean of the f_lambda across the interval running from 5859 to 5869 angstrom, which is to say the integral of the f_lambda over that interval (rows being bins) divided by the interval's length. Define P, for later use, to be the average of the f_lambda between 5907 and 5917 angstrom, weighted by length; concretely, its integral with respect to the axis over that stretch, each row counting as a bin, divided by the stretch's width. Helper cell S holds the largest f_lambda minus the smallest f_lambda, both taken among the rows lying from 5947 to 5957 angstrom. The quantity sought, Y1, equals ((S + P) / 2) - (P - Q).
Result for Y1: 3.8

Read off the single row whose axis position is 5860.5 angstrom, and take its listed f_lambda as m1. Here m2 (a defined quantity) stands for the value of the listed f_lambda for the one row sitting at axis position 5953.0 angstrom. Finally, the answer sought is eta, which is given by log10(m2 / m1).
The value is 0.02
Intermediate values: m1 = 6.78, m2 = 7.076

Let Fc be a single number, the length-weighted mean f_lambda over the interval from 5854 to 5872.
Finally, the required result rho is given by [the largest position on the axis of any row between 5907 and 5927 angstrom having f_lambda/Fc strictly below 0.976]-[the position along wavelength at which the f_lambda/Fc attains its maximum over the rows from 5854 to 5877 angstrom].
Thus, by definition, 50.0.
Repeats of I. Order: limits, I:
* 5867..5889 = 12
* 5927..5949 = 14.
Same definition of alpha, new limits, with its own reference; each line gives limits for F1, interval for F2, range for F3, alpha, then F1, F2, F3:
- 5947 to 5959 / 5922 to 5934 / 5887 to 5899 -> 0.54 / 0.63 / 0.4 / 0.45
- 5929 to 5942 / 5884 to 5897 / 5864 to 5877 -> 0.38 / 0.22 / 0.7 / 0.39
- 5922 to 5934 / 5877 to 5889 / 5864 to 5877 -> 1.04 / 0.39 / 1.1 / 0.39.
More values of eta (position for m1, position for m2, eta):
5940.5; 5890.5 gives -0.12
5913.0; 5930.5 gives 0.02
